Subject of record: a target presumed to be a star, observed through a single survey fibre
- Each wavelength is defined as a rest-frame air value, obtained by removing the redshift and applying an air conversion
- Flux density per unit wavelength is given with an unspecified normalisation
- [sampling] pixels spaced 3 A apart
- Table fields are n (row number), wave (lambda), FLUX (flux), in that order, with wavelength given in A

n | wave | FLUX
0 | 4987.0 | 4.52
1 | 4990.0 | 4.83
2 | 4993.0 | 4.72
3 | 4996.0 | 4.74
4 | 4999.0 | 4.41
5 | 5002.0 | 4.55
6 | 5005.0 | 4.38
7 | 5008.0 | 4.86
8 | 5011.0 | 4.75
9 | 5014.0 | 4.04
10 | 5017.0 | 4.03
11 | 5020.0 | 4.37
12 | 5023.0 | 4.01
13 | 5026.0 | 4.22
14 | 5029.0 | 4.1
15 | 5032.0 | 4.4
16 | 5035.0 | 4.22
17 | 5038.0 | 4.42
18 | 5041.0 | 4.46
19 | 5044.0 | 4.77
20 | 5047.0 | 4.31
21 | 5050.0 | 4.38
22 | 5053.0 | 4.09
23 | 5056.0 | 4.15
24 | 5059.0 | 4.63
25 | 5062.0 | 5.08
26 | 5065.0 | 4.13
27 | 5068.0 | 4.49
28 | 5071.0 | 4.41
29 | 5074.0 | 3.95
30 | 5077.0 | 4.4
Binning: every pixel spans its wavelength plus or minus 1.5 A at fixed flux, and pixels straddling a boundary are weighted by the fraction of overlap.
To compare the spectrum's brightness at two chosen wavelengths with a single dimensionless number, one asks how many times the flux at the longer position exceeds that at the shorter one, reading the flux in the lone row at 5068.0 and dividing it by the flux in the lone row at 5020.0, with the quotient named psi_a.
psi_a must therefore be 1.03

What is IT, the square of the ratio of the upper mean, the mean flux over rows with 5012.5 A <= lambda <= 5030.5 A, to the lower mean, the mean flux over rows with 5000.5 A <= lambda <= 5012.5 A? 0.79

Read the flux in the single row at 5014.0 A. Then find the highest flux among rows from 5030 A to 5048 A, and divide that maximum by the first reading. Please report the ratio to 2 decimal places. 1.18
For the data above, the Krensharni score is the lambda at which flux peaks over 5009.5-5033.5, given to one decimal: 5011.0 A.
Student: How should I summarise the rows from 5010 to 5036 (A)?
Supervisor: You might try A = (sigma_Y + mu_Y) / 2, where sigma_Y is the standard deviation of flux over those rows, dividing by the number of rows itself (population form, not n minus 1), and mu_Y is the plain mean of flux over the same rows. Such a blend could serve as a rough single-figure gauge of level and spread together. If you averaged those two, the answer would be 2.23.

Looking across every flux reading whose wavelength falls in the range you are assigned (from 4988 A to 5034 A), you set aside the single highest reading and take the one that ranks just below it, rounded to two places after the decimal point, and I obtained 4.83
